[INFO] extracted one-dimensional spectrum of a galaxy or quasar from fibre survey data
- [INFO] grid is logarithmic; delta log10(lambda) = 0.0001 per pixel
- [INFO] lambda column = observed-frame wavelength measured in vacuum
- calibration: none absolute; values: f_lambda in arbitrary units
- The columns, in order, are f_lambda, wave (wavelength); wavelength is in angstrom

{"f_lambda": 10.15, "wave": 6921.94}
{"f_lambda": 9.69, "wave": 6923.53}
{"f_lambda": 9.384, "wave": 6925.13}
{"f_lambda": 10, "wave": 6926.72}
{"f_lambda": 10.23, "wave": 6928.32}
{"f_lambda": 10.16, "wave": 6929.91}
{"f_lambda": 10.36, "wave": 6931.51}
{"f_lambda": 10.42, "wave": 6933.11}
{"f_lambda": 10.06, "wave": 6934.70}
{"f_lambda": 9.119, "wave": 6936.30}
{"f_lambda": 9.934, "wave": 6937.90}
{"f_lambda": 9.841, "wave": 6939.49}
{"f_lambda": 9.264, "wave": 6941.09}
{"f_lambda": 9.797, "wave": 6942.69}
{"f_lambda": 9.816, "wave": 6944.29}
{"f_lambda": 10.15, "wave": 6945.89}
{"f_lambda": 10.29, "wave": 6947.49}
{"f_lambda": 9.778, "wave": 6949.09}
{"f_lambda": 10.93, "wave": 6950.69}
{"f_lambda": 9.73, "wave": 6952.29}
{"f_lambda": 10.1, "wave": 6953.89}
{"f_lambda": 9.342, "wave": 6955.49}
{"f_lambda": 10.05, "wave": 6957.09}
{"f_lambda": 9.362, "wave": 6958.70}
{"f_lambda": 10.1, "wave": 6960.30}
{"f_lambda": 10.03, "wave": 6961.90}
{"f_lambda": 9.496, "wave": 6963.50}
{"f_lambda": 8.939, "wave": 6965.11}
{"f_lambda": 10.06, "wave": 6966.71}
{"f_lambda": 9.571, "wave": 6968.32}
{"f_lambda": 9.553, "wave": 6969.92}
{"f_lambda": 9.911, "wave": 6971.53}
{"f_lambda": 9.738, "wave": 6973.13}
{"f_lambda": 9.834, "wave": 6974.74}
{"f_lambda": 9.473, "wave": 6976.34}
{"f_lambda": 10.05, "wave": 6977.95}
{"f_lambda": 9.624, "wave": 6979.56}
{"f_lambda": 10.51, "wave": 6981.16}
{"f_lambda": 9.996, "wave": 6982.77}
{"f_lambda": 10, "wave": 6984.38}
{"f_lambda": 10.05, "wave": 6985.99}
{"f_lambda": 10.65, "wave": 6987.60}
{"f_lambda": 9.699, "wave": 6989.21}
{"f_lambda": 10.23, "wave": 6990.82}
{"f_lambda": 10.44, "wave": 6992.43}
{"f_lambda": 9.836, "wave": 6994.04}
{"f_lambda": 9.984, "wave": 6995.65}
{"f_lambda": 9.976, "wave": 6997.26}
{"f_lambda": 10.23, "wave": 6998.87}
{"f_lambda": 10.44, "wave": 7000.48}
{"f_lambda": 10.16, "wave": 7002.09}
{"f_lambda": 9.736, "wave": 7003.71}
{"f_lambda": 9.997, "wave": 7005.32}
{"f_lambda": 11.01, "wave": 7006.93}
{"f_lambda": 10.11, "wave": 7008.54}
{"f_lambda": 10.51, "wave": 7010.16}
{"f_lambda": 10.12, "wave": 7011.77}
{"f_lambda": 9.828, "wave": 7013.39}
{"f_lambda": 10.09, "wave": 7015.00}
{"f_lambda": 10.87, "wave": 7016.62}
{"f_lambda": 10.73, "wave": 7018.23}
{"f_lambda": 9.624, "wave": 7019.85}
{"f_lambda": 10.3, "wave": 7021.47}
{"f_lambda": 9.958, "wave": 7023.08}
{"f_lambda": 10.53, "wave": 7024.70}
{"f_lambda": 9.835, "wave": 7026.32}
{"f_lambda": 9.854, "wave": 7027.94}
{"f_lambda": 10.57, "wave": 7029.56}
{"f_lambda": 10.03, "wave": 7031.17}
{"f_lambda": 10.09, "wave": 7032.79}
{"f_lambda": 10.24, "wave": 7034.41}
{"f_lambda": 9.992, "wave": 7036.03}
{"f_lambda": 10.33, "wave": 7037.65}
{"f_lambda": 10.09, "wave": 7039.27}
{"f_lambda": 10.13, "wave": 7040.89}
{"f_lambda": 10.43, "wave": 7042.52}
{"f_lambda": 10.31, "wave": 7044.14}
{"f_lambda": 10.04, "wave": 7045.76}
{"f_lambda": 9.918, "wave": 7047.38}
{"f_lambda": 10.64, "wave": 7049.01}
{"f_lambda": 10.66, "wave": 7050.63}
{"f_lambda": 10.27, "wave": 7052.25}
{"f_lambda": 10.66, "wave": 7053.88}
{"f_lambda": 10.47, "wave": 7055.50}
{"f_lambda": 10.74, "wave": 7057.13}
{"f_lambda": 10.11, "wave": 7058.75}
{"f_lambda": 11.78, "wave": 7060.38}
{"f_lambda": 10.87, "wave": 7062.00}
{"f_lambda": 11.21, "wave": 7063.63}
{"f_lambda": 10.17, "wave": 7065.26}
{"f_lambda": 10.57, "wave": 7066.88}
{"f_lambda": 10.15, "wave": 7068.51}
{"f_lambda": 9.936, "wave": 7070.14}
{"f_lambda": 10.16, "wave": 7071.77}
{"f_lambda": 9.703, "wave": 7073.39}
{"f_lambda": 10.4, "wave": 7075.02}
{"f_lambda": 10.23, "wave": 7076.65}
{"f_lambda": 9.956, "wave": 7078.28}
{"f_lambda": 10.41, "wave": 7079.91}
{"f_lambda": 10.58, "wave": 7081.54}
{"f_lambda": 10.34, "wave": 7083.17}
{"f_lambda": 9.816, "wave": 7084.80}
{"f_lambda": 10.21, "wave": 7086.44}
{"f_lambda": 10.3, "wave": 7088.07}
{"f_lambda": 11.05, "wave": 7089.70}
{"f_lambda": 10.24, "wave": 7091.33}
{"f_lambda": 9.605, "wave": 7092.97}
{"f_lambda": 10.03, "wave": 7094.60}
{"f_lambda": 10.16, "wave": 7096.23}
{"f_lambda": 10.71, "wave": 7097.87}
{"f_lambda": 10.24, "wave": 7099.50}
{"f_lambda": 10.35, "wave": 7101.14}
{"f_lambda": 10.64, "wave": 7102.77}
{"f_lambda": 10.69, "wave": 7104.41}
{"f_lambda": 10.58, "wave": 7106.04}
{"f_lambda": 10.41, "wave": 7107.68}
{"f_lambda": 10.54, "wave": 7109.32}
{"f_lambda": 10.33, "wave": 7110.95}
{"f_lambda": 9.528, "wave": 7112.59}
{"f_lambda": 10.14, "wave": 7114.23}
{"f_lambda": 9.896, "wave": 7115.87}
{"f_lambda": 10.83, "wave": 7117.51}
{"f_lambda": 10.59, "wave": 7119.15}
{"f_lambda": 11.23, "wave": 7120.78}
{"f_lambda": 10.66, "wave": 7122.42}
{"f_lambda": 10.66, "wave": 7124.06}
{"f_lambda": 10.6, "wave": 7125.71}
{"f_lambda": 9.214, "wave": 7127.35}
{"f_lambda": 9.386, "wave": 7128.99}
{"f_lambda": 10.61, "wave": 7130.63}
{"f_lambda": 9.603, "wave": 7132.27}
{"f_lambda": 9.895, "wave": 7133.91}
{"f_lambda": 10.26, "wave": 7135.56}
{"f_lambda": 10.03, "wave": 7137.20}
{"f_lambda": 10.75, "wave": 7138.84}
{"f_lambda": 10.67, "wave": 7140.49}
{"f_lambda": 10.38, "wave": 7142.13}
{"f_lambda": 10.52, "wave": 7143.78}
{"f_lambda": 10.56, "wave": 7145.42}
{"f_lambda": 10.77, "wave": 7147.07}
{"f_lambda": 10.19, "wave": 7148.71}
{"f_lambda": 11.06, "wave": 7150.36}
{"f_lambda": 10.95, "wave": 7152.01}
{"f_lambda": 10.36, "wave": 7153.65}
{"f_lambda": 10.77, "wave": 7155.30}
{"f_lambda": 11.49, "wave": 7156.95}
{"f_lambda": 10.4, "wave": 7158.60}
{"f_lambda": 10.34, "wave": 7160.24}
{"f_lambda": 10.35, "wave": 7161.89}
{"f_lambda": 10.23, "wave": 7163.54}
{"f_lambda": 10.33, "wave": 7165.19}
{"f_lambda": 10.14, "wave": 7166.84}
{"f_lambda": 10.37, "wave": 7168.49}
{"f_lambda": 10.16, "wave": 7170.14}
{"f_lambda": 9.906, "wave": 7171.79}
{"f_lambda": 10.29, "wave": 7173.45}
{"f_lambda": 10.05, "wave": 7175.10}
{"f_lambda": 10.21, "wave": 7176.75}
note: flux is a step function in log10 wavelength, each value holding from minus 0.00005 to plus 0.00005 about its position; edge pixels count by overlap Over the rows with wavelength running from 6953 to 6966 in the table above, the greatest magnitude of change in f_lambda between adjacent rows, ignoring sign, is 0.76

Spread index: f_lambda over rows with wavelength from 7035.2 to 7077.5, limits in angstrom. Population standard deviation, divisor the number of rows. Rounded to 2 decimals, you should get 0.43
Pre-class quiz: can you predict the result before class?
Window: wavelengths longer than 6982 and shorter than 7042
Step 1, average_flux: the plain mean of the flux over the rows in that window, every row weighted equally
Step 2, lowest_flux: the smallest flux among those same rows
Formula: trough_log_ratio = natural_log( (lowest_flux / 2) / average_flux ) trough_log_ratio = -0.748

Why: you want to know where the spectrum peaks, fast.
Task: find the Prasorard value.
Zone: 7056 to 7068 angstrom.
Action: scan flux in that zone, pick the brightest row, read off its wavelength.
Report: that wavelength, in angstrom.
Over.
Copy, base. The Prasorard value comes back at 7060.38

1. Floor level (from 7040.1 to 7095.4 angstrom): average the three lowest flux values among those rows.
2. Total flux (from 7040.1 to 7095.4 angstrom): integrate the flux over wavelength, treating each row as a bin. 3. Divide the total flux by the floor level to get 59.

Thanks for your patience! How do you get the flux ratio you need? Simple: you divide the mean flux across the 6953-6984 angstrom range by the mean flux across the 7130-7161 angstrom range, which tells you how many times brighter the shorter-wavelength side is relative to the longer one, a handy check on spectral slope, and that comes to 0.93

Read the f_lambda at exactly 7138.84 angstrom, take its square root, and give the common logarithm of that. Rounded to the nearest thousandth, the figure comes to 0.516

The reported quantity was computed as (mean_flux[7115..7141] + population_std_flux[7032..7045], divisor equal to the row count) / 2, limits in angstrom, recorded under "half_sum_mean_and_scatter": 5.22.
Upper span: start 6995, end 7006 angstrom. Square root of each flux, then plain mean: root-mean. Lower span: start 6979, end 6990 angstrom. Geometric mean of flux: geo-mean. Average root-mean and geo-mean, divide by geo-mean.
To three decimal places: 0.658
